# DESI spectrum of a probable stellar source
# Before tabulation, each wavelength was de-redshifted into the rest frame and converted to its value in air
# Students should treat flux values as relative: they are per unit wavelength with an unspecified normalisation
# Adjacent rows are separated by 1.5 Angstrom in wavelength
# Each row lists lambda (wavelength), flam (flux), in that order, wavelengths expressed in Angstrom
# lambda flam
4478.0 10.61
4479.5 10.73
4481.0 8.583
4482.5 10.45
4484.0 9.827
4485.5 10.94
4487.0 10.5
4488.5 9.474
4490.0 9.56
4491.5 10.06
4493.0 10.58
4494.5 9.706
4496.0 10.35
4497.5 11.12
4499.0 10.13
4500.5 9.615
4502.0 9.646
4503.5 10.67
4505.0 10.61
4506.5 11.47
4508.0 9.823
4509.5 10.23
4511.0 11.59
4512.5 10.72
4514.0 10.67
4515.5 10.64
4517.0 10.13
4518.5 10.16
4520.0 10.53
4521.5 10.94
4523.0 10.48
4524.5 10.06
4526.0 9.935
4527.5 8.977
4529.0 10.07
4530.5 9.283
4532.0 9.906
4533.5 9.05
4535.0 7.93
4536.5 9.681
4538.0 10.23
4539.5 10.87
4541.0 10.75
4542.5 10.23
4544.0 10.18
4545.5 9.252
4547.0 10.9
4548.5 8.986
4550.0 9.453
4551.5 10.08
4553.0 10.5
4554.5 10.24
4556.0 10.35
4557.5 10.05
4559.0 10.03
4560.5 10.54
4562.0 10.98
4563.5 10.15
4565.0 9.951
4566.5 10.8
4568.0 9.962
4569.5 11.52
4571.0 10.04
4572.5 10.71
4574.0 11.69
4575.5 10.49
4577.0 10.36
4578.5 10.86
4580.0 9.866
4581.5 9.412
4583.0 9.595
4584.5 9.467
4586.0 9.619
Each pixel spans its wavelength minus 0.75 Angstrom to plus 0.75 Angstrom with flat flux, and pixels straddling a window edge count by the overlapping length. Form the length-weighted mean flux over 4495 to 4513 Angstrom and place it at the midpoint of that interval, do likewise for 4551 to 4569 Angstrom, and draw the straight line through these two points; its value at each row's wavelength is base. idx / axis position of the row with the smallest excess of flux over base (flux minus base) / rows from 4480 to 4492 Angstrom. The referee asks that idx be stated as 4481.0 Angstrom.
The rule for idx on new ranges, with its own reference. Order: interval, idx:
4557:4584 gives 4581.5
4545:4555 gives 4548.5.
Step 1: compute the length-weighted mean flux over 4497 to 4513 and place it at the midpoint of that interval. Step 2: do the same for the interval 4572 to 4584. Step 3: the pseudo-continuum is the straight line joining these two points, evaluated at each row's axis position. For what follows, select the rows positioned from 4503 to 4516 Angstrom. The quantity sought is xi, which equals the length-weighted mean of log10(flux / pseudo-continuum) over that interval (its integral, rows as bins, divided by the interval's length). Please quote 0.009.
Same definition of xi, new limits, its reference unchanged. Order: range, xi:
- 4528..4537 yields -0.052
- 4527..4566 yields -0.020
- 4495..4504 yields -0.012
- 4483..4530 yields -0.009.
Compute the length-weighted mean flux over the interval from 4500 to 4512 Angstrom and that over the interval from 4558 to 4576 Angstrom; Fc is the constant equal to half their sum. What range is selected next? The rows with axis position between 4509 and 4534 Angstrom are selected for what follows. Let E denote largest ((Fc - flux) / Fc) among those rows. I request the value 0.15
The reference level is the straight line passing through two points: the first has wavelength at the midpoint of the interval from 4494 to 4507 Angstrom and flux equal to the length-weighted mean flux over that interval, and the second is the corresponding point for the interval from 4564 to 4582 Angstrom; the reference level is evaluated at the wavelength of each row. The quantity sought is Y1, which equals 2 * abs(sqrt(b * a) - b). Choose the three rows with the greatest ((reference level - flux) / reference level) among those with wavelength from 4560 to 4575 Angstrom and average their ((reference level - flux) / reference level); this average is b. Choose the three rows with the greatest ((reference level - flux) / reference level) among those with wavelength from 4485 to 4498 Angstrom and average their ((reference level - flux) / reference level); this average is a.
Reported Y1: 0.02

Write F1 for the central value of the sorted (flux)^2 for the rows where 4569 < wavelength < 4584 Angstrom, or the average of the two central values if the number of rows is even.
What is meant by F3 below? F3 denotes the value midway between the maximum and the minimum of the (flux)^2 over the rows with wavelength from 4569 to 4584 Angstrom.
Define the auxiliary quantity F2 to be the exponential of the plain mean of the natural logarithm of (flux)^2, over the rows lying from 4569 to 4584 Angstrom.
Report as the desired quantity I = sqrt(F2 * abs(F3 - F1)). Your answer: 21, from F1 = 108.7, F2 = 109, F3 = 113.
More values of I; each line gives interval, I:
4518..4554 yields 32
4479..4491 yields 25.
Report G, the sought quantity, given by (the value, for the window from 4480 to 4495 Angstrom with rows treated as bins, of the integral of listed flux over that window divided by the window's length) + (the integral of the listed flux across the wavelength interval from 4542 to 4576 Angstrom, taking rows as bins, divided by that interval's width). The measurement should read 20.3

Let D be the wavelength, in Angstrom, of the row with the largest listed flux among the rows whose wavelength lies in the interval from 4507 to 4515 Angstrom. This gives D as 4511.0 Angstrom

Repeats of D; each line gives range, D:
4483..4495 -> 4485.5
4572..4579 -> 4574.0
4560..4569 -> 4562.0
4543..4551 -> 4547.0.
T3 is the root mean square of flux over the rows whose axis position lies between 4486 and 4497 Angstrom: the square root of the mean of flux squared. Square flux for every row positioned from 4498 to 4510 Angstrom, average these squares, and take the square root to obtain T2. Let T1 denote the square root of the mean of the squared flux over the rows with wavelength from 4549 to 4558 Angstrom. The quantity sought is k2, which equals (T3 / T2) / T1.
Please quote 0.0964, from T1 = 10.1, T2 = 10.3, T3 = 10.0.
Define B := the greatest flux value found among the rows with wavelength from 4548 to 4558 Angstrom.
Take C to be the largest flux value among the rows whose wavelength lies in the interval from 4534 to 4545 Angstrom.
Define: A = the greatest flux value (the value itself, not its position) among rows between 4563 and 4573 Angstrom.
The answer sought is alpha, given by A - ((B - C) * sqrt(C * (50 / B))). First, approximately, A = 11.52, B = 10.5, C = 10.87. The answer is 14.2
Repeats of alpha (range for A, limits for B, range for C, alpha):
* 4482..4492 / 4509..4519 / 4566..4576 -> 11.7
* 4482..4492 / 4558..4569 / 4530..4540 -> 10.2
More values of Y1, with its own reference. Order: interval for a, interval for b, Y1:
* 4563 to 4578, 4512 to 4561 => 0.16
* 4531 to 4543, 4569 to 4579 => 0.07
